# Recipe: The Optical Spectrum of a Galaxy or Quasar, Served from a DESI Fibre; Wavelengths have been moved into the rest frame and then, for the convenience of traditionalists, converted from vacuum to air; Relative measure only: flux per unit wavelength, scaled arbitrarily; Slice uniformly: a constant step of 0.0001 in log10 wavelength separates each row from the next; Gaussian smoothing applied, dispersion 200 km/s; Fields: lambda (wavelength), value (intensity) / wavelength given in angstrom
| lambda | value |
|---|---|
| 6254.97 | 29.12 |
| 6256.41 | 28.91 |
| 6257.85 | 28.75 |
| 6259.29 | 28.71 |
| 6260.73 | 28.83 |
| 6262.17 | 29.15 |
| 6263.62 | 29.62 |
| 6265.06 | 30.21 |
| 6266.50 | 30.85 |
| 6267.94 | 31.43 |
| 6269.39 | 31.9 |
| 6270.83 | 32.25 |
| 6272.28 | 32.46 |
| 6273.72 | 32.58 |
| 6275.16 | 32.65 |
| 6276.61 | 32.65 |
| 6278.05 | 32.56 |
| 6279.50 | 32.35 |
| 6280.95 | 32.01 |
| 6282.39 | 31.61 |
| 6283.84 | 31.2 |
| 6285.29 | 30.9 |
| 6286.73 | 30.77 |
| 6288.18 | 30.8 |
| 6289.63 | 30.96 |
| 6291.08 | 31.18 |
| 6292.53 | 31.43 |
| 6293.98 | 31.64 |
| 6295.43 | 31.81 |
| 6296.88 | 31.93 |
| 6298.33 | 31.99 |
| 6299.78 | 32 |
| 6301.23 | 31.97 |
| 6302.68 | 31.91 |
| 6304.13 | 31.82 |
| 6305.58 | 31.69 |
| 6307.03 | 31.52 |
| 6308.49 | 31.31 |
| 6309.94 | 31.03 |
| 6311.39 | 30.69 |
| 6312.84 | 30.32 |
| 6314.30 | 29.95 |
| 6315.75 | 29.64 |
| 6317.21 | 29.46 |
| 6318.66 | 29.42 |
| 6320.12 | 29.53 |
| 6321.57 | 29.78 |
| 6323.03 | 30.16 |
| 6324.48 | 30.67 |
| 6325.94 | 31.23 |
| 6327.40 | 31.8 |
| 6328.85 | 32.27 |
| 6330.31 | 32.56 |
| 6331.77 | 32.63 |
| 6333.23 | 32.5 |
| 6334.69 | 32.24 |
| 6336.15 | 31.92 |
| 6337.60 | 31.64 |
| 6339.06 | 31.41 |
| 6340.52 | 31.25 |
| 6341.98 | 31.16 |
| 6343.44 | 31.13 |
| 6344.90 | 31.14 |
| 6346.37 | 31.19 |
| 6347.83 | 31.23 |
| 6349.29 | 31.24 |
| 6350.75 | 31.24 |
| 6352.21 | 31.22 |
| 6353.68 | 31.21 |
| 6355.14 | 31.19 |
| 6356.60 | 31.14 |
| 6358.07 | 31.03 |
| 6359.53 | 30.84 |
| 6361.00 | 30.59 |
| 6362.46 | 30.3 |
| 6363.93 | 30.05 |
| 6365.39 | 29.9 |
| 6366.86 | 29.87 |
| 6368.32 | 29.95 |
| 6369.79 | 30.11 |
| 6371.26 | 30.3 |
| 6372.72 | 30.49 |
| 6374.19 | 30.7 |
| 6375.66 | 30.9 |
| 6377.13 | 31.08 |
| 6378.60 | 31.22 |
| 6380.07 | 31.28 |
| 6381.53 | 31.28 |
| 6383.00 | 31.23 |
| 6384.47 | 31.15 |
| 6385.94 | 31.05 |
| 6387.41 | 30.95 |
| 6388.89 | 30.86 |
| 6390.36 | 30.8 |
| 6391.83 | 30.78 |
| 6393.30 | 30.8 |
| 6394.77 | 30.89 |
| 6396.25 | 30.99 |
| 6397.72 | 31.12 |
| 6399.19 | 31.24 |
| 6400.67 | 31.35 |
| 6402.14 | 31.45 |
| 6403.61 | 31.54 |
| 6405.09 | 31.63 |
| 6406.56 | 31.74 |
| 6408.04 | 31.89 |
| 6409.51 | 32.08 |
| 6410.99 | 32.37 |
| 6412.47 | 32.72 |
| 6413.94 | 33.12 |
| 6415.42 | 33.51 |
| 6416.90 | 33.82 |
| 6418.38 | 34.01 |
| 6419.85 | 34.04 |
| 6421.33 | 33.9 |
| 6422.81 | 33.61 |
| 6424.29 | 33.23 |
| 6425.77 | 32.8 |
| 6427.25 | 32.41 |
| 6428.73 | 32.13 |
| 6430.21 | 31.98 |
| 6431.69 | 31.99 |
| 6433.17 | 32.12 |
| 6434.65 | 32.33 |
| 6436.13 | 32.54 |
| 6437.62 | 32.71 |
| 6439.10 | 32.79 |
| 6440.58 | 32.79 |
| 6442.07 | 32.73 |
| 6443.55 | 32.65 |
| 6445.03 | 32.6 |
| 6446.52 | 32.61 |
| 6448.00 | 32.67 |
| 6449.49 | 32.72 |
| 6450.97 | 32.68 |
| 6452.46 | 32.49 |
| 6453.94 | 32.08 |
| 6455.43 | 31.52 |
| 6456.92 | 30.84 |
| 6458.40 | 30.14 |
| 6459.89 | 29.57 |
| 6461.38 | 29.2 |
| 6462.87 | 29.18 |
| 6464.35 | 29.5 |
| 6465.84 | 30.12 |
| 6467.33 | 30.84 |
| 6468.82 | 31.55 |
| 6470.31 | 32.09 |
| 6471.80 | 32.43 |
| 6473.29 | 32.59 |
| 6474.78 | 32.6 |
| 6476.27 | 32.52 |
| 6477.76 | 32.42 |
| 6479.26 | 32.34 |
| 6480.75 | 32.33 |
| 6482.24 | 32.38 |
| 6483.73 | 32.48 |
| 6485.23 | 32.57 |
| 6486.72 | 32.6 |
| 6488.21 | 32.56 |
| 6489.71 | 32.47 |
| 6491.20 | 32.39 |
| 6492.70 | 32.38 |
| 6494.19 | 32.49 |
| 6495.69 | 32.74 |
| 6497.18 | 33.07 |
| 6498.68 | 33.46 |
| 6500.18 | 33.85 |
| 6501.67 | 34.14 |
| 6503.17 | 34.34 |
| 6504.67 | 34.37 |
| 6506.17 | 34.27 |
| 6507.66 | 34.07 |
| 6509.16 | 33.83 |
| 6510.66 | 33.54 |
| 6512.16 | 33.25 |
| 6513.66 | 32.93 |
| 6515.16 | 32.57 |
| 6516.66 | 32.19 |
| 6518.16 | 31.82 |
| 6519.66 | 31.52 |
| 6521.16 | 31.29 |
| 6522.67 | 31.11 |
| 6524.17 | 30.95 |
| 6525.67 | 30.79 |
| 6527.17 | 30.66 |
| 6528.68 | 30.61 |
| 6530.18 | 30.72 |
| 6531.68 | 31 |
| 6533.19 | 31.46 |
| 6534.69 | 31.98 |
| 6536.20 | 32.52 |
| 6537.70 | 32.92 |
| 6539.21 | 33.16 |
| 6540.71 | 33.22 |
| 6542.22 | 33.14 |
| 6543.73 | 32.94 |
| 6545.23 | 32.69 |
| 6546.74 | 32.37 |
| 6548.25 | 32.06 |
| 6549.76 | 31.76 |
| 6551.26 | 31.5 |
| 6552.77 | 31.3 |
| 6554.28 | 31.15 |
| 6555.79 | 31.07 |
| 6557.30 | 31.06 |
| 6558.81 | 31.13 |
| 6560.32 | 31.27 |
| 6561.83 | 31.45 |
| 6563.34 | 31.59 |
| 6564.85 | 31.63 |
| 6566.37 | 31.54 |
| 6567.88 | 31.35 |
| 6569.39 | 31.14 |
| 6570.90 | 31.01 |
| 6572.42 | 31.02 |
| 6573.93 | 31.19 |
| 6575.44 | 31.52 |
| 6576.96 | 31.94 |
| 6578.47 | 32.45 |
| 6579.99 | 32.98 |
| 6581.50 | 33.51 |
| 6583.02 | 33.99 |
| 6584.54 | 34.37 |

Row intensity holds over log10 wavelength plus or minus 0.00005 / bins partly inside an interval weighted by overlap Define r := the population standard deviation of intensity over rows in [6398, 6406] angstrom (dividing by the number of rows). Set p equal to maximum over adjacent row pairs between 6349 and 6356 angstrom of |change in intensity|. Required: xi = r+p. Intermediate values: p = 0.020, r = 0.14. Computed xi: 0.16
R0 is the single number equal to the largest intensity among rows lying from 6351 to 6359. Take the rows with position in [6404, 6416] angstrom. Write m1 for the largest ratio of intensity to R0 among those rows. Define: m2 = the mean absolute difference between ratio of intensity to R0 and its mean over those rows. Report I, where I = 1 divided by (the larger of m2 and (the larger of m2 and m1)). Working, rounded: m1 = 1.07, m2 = 0.018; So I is 0.932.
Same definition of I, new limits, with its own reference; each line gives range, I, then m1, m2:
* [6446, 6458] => 0.954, 1.05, 0.017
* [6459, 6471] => 0.973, 1.03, 0.030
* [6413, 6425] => 0.917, 1.09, 0.009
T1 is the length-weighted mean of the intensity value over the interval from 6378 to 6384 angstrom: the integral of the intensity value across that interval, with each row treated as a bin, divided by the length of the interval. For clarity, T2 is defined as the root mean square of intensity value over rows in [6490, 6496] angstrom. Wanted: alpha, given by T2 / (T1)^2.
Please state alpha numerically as 0.0332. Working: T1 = 31.3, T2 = 32.5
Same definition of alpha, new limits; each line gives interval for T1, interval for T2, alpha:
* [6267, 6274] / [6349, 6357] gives 0.0304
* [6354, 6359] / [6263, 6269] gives 0.0315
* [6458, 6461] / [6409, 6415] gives 0.0369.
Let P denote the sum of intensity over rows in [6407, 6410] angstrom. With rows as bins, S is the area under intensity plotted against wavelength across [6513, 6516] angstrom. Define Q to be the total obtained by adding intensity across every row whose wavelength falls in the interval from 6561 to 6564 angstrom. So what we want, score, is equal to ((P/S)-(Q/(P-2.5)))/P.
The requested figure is -0.0058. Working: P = 64.0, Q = 63.0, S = 98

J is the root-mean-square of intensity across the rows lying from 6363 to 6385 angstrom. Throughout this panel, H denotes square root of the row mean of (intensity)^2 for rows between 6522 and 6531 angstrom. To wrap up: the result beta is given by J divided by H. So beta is 0.99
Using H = 30.8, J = 30.6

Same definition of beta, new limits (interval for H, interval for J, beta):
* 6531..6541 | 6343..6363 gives 0.96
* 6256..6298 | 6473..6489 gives 1.04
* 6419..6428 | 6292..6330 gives 0.93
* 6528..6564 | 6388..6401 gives 0.97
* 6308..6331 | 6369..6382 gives 1.01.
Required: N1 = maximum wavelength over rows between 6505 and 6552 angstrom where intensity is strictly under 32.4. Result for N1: 6551.26 angstrom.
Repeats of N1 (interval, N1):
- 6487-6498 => 6492.70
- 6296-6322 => 6321.57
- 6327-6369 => 6368.32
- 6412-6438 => 6434.65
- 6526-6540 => 6534.69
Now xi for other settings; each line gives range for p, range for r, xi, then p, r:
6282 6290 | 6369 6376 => 0.69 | 0.410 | 0.28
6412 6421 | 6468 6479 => 0.75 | 0.400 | 0.35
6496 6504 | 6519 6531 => 0.69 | 0.390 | 0.30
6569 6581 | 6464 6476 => 1.64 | 0.530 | 1.11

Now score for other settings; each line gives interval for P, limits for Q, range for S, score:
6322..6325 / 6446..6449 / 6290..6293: -0.0077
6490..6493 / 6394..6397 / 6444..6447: -0.0051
